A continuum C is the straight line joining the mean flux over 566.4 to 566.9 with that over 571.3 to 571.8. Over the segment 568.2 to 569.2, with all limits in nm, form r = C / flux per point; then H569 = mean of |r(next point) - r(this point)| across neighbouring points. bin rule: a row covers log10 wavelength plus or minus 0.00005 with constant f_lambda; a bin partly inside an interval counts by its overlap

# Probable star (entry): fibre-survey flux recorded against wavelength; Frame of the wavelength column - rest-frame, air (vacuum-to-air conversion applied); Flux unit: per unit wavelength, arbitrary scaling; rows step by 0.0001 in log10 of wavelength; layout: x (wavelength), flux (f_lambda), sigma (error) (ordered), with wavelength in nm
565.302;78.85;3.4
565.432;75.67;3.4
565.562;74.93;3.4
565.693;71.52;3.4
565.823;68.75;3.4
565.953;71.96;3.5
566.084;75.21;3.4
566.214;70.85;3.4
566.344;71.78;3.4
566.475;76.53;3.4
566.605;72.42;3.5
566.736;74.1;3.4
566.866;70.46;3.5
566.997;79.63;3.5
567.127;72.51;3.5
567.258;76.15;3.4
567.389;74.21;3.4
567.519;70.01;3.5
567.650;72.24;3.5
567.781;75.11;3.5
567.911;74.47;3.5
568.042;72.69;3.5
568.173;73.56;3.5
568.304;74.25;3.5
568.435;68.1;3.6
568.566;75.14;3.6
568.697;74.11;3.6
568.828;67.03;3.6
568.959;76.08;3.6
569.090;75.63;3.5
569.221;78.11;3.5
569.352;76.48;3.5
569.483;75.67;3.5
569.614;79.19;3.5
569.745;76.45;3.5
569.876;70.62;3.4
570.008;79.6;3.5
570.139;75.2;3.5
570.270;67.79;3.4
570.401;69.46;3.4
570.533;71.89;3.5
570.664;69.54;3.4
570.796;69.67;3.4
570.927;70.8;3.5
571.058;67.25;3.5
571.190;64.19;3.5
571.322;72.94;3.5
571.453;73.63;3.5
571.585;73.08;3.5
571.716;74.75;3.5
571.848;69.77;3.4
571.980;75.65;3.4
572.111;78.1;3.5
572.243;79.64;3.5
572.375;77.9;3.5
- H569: 0.07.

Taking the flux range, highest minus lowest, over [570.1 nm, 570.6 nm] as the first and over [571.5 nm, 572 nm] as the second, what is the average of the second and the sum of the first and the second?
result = 9.6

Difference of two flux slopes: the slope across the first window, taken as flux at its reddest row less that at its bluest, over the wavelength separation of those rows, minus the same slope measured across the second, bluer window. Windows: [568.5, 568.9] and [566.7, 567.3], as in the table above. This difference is -35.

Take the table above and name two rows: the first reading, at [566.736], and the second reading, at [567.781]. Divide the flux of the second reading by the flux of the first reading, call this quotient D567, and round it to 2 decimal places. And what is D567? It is 1.01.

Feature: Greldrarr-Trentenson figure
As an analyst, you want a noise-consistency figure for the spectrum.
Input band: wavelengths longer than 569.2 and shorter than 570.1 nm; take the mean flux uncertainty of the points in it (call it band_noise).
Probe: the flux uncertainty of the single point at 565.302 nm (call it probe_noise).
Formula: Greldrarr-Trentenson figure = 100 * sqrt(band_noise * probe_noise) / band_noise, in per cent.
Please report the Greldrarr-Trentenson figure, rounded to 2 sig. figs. 99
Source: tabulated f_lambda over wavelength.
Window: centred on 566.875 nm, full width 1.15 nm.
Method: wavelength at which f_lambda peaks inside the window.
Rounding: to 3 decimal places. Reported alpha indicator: 566.997 nm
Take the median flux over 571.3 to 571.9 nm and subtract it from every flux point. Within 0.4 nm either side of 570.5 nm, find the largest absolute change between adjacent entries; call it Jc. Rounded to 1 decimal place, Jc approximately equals 7.4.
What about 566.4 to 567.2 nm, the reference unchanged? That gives 9.2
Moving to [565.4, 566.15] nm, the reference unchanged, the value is 3.4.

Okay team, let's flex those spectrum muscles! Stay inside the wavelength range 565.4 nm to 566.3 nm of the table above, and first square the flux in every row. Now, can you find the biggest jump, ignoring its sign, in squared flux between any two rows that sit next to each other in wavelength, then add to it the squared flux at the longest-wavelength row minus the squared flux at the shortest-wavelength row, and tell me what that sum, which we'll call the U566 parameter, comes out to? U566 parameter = -69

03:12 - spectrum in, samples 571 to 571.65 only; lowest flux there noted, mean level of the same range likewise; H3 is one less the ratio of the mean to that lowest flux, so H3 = -0.09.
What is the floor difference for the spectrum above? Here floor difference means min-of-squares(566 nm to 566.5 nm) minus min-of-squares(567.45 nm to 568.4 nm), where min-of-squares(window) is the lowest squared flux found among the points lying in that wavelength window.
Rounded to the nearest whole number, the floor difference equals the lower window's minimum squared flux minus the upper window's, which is 118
